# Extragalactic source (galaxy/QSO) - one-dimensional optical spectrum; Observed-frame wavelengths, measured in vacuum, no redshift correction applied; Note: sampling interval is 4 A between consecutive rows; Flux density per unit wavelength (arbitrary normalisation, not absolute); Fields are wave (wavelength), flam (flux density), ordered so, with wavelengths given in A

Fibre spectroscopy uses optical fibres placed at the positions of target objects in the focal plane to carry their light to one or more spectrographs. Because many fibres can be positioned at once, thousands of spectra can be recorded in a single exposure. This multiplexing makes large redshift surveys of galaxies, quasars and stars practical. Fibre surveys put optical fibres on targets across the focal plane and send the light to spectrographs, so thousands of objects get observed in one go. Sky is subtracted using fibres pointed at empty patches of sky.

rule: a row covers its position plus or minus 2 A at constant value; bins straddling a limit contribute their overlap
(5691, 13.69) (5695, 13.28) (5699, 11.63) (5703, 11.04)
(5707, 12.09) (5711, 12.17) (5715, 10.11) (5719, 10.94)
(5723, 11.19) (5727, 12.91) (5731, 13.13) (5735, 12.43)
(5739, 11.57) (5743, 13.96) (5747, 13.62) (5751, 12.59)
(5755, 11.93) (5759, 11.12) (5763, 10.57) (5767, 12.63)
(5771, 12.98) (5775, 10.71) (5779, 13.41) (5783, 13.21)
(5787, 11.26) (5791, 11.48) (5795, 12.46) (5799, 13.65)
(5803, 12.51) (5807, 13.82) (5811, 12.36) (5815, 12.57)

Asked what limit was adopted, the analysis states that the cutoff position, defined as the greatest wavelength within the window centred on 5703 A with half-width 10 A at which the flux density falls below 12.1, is 5707 A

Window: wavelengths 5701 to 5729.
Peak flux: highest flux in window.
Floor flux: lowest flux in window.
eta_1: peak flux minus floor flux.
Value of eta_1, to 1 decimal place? 2.8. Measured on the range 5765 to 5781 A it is 2.7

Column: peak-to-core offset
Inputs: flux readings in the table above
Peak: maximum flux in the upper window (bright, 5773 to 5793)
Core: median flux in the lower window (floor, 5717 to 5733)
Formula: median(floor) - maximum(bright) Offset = -1.4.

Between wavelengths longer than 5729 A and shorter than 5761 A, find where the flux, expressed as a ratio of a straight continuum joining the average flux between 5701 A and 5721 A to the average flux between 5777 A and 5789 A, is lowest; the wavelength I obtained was 5759 A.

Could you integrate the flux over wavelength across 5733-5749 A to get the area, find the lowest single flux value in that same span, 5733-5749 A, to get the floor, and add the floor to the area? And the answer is 218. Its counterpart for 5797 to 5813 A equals 222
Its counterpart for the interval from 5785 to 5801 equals 207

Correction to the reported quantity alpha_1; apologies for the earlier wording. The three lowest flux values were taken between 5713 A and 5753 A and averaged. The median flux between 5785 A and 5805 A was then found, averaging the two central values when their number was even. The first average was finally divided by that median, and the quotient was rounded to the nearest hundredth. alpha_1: 0.86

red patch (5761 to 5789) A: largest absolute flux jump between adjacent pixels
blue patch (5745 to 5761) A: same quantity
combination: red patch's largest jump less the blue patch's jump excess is 1.7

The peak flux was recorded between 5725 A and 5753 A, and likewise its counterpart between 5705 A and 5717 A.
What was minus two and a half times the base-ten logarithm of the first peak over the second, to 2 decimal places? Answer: -0.15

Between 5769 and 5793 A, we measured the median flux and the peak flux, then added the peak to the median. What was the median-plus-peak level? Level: 25.6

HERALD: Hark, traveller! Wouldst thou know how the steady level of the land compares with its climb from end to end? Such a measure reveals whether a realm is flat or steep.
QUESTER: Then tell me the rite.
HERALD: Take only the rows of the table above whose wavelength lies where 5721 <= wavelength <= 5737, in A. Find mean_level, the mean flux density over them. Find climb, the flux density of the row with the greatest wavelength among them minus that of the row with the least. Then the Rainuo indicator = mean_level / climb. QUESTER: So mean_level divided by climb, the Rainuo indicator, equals 10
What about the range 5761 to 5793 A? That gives 13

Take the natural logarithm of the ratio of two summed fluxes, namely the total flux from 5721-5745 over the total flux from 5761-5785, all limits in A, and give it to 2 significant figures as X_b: 0.023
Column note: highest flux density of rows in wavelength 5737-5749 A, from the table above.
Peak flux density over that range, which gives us 13.96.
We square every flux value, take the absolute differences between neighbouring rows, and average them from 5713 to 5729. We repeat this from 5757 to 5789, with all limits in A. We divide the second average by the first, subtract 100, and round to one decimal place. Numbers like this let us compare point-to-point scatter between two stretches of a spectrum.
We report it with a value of -98.4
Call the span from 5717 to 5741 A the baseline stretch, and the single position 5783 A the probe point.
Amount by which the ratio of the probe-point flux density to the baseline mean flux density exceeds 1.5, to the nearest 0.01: -0.40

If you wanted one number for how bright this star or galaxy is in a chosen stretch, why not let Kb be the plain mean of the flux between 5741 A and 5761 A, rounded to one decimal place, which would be 12.6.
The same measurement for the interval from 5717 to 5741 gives 12.0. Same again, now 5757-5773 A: 11.8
